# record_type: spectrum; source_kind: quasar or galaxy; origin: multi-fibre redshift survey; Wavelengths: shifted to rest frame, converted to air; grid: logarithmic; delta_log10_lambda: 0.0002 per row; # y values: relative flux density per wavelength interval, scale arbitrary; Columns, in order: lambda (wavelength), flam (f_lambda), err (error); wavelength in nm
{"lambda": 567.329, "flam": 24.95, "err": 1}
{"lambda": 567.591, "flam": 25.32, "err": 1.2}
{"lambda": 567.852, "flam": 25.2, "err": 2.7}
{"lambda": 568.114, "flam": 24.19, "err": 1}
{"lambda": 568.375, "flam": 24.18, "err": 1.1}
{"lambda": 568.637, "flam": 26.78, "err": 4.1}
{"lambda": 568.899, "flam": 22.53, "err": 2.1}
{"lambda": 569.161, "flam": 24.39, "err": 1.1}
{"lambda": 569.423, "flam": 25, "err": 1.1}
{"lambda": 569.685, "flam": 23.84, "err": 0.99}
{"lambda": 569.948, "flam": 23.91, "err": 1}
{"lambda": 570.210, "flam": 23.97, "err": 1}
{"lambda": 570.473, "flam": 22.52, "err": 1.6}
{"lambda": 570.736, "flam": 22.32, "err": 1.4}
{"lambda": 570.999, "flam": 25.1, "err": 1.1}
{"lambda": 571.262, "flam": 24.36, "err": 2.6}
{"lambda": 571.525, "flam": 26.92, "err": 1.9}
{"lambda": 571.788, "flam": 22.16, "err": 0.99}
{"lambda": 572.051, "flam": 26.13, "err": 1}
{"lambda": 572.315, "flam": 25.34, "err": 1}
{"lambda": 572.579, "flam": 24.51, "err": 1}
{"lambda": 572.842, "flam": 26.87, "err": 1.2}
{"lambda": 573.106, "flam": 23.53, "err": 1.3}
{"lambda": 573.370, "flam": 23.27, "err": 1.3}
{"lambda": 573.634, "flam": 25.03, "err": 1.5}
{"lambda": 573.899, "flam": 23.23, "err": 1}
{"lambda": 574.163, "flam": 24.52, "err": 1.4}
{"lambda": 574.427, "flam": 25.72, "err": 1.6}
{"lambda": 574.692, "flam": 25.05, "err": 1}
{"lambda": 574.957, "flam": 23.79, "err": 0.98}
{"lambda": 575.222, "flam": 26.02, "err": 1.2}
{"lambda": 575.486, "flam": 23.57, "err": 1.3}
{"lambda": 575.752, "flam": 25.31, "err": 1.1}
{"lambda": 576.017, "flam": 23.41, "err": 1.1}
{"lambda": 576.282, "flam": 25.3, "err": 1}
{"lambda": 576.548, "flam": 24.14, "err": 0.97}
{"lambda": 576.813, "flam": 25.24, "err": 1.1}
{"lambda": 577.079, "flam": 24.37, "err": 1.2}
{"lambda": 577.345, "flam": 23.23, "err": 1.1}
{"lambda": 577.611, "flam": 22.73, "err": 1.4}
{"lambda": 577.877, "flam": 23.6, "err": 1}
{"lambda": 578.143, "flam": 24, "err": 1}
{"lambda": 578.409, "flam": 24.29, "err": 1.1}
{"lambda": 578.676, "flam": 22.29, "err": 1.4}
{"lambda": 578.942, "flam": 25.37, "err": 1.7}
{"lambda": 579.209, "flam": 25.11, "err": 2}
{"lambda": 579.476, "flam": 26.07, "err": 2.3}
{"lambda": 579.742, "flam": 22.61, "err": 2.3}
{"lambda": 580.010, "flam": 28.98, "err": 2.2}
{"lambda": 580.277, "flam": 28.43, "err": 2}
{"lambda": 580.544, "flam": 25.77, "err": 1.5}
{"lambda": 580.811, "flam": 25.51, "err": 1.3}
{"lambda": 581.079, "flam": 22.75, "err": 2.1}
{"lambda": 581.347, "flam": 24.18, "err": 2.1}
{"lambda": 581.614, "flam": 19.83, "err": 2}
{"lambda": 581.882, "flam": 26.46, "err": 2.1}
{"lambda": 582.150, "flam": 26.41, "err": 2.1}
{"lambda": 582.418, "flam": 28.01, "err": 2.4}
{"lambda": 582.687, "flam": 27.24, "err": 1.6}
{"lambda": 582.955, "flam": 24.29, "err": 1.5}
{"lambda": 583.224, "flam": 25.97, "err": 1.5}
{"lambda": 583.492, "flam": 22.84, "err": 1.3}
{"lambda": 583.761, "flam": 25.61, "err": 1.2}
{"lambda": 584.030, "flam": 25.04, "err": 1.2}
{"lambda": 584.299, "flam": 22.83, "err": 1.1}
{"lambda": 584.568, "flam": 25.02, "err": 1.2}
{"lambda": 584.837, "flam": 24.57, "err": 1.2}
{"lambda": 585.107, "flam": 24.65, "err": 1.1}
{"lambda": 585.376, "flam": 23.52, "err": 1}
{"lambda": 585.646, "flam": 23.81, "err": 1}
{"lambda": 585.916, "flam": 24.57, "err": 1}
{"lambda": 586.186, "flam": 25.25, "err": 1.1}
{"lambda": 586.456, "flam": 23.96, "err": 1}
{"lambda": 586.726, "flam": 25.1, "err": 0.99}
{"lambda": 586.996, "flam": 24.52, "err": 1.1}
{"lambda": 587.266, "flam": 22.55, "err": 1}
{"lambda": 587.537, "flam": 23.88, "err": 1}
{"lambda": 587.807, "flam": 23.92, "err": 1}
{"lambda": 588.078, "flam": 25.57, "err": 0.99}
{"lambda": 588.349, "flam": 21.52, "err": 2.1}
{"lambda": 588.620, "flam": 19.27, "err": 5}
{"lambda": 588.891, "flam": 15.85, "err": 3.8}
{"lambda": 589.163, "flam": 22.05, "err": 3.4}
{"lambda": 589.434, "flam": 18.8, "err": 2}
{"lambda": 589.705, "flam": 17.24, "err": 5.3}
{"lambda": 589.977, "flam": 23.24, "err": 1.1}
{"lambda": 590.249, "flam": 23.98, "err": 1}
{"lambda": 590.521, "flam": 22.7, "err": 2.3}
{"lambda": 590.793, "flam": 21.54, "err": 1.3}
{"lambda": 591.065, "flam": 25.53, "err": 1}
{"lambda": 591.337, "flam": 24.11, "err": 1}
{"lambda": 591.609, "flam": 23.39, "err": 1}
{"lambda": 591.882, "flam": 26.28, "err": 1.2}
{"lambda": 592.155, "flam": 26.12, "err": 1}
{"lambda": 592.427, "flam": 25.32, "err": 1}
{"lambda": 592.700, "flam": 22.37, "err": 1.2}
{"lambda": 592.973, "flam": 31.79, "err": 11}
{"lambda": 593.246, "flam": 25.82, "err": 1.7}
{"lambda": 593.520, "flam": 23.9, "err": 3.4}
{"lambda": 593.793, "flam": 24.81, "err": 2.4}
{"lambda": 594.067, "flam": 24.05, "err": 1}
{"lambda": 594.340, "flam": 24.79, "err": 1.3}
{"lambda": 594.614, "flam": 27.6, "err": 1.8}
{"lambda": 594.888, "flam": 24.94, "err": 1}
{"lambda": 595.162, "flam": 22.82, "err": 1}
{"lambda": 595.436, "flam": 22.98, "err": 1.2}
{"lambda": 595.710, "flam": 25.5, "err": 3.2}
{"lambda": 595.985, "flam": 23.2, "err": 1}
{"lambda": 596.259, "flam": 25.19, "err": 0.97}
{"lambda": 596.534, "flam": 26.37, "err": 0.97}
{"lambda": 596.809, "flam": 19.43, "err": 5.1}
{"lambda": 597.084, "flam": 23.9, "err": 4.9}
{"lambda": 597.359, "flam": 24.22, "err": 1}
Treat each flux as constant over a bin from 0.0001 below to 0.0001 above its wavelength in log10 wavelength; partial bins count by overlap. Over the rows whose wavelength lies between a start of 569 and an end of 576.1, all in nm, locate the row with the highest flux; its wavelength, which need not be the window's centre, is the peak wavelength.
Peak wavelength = 571.525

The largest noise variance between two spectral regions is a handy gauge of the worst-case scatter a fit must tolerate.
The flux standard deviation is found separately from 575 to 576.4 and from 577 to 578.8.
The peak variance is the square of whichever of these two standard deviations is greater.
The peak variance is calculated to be 1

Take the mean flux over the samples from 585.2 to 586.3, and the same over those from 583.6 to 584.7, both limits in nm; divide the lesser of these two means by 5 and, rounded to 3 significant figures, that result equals 4.86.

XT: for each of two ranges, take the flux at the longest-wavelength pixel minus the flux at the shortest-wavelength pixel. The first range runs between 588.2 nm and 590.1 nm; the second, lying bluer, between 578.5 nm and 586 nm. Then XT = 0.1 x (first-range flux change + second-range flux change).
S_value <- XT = 0.40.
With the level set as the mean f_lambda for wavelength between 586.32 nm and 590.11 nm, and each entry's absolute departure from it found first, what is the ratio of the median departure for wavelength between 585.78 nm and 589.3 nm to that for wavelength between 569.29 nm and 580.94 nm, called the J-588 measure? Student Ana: 1.03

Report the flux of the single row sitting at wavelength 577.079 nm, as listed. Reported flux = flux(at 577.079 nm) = 24.37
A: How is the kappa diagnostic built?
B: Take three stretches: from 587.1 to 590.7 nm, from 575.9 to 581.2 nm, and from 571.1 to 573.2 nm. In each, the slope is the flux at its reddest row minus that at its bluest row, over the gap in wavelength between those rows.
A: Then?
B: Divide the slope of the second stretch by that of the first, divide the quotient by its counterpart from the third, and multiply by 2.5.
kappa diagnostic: 16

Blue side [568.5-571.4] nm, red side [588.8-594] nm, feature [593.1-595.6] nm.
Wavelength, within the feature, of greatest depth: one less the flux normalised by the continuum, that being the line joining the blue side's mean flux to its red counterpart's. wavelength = 595.162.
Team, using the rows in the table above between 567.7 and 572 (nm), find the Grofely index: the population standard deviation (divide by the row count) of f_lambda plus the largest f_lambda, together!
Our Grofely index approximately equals 28.3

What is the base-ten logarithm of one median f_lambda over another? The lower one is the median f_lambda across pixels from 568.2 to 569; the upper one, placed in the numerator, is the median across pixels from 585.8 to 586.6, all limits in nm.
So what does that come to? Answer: 0.01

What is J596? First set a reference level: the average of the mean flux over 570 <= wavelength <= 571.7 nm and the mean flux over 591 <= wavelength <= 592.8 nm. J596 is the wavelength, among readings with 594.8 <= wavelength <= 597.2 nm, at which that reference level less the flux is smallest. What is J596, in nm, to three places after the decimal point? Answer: 596.534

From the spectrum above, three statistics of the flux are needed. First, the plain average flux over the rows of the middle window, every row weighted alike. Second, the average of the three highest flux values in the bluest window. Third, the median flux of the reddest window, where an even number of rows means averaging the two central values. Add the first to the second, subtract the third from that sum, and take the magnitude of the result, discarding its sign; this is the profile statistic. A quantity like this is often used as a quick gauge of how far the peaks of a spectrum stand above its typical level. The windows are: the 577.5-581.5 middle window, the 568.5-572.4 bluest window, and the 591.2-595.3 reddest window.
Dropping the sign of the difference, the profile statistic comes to 26.6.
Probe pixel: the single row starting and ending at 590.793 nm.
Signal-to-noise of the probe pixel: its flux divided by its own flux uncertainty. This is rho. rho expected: 16.6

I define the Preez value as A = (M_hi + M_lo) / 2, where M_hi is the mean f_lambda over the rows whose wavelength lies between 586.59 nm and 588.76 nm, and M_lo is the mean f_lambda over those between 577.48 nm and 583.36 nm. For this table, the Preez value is 24.1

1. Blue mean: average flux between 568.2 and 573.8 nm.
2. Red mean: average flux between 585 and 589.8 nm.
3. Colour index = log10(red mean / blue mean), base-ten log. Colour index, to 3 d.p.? -0.034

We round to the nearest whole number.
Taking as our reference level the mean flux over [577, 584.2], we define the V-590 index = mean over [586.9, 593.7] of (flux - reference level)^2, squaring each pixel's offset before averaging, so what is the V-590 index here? 13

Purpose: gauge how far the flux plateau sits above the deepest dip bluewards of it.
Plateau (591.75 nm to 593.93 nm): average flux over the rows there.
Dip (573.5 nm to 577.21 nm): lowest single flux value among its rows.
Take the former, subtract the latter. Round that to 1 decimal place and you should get 2.6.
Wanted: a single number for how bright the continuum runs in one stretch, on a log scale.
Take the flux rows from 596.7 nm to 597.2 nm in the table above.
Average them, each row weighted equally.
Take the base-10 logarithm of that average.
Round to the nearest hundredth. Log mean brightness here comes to 1.34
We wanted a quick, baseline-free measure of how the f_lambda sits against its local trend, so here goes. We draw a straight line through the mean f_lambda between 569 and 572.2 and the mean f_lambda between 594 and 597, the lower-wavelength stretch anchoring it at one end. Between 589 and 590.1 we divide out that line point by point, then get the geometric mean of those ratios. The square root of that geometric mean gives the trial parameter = 0.91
